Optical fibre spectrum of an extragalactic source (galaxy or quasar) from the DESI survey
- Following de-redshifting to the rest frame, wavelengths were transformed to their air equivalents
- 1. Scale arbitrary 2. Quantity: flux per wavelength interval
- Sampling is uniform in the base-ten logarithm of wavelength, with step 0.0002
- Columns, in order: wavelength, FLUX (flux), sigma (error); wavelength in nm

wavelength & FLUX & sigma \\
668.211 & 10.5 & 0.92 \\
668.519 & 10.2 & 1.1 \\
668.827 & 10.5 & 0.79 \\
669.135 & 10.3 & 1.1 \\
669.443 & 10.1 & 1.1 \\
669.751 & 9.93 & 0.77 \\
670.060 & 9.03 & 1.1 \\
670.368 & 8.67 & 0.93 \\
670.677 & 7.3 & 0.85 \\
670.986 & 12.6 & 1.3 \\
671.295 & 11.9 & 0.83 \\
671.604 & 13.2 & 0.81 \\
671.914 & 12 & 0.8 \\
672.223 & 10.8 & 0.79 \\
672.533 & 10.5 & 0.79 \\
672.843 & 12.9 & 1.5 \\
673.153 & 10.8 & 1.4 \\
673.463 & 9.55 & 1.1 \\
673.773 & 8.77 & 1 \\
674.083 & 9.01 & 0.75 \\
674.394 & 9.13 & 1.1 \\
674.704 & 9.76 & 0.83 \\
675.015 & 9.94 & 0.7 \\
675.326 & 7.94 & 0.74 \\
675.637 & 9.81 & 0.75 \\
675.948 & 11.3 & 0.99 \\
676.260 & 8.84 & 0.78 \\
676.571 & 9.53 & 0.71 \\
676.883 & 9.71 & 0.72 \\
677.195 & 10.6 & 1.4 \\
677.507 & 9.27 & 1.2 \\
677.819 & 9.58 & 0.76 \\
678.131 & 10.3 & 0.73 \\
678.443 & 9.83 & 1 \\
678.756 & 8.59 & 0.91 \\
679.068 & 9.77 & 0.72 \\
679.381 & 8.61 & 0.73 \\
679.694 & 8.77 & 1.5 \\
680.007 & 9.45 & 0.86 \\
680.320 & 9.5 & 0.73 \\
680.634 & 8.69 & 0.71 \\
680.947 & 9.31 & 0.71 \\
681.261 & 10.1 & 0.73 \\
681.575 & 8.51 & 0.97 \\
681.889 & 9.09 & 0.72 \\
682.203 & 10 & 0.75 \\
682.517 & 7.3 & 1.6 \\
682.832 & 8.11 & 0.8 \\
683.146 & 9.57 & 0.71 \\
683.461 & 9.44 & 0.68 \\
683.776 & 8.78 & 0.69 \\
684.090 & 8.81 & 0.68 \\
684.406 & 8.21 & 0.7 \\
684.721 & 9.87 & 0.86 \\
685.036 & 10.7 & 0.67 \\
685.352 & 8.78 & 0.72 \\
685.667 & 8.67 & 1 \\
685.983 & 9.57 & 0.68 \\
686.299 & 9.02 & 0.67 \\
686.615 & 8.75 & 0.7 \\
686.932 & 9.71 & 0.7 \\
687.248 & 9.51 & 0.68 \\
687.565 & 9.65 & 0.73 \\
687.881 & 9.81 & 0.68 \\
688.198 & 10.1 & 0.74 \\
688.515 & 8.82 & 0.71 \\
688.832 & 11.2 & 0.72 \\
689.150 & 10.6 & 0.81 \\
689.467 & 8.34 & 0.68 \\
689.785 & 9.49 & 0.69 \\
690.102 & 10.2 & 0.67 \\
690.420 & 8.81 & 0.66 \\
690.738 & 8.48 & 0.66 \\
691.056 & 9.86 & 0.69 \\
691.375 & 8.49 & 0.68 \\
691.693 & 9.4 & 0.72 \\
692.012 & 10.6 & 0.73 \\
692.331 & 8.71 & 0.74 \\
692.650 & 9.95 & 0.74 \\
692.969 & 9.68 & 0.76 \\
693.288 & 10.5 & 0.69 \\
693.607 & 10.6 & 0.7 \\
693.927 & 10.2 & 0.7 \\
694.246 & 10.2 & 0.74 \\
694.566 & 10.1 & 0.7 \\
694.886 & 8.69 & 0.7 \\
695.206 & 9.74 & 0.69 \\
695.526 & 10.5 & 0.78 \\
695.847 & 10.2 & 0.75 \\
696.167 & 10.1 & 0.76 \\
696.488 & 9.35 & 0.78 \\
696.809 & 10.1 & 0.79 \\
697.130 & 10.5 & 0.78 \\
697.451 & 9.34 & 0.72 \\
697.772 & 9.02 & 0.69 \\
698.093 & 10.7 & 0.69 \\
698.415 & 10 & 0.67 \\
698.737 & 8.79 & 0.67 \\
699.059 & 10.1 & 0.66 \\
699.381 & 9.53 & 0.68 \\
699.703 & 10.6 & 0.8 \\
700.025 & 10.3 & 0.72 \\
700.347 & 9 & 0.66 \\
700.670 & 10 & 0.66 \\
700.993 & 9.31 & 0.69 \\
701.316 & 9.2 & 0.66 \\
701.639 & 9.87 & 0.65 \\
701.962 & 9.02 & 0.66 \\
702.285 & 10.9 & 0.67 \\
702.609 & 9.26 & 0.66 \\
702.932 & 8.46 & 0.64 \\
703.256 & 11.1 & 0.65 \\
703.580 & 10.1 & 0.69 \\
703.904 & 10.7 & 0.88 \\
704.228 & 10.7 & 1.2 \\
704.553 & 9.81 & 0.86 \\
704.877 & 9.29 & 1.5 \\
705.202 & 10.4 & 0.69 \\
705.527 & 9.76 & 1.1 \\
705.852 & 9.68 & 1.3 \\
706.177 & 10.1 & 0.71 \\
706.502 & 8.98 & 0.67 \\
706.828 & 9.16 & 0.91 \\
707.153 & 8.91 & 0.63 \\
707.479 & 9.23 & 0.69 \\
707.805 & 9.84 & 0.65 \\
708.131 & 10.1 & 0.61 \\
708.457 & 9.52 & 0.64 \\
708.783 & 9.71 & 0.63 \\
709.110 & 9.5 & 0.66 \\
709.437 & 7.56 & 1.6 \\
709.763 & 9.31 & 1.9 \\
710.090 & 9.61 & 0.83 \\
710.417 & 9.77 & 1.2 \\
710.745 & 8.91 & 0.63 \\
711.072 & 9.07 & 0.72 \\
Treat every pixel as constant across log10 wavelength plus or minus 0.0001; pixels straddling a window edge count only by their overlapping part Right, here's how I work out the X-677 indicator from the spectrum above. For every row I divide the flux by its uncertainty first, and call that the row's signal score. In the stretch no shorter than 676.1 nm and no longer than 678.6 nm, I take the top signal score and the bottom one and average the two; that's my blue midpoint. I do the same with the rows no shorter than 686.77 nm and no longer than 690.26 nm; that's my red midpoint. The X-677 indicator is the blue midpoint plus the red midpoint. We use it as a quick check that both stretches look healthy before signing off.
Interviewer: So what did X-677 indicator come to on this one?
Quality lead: 25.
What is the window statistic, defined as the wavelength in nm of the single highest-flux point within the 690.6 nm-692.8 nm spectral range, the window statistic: 692.012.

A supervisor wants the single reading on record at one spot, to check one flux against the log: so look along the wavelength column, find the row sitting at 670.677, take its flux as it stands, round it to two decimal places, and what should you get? 7.30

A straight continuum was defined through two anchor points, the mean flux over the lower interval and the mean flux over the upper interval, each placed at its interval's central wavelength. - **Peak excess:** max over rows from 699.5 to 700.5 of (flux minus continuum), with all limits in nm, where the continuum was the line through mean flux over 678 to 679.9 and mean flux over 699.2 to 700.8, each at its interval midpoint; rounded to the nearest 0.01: 0.72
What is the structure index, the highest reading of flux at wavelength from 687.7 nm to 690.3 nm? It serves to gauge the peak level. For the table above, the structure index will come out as 11.2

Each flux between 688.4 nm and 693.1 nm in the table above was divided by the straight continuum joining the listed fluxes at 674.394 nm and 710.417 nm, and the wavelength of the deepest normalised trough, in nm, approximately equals 689.467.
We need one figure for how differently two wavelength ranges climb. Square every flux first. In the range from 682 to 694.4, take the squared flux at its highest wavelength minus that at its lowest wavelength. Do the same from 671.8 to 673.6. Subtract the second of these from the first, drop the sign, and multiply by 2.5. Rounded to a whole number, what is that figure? 142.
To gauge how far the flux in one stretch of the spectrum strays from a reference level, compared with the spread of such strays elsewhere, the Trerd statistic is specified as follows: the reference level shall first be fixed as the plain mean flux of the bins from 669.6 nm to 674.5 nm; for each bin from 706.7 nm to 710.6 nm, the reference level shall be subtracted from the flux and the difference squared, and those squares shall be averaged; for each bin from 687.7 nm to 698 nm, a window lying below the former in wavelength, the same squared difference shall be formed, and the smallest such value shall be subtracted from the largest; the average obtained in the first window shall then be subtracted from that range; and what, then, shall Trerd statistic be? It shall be 2.7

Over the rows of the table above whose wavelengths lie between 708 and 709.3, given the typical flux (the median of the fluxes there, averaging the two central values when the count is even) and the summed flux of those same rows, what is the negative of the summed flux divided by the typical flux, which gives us -4.0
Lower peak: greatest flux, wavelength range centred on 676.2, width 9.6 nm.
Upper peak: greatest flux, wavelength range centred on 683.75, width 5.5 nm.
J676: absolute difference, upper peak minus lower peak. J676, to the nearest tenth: 2.5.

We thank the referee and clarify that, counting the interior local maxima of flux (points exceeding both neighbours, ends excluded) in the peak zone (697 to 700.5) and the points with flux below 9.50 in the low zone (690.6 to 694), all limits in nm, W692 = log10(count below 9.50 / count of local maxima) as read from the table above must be 0.12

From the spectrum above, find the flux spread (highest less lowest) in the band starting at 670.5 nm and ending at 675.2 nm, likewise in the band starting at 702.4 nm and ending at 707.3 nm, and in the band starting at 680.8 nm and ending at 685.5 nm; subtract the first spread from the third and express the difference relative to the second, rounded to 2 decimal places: -0.95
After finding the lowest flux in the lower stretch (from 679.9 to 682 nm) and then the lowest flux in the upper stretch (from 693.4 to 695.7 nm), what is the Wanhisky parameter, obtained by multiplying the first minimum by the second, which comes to 74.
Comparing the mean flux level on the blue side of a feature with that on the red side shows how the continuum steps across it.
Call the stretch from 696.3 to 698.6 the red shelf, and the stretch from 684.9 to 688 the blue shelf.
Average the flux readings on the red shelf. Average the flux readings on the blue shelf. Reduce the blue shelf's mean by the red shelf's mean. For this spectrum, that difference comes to -0.44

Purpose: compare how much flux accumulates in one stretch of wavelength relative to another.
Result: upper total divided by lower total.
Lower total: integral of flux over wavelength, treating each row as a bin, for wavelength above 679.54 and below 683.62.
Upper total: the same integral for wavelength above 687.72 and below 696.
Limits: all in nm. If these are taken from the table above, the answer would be 2.2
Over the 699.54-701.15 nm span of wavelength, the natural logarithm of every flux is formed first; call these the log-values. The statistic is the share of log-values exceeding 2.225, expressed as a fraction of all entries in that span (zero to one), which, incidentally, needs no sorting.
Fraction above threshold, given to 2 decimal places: 0.80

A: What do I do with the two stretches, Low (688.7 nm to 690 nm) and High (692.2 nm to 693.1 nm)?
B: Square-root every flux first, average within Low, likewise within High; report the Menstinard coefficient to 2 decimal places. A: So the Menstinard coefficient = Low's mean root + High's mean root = 6.22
